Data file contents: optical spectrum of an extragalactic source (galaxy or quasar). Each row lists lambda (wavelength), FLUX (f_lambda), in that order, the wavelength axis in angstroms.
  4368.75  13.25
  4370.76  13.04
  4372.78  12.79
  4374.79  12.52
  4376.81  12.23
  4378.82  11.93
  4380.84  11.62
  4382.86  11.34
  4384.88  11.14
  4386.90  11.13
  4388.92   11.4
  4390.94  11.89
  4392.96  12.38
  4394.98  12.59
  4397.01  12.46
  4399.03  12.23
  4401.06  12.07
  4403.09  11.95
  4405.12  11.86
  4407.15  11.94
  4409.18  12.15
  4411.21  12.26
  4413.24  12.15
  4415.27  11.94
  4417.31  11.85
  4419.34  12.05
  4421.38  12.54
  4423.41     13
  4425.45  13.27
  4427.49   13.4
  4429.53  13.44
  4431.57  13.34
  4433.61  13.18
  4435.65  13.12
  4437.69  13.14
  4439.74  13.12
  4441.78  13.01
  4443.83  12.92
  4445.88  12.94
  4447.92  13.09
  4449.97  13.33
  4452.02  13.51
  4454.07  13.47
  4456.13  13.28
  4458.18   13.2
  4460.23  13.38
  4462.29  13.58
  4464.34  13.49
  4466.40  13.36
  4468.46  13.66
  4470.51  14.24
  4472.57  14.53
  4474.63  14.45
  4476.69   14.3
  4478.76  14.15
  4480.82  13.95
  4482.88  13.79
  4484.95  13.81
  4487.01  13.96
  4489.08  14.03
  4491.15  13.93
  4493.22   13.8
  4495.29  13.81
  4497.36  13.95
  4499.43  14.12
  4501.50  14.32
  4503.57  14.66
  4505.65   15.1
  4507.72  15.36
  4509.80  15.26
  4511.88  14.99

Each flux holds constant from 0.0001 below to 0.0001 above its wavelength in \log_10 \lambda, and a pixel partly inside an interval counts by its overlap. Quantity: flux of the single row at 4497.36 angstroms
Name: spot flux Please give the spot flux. 13.95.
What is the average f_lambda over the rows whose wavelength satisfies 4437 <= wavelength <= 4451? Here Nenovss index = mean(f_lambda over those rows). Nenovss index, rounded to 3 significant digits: 13.1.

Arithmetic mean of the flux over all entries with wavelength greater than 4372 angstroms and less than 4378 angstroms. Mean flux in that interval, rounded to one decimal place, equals 12.5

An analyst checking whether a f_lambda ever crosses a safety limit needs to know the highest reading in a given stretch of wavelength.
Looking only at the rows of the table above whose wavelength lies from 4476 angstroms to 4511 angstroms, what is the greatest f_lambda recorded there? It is 15.36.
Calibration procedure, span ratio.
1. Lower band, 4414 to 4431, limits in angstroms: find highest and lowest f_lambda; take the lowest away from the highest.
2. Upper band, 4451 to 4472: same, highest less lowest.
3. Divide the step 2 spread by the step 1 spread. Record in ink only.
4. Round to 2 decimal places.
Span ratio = 0.65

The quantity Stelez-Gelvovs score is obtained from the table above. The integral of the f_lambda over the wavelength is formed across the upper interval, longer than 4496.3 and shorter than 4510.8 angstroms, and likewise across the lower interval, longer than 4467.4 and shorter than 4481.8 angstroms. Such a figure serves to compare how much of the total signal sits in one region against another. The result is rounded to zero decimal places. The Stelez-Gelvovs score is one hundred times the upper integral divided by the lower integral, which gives 104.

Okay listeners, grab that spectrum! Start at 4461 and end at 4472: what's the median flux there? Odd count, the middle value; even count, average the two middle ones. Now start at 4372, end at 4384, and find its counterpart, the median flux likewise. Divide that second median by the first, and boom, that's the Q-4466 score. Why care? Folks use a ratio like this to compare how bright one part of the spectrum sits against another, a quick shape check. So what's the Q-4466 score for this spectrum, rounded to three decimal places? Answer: 0.890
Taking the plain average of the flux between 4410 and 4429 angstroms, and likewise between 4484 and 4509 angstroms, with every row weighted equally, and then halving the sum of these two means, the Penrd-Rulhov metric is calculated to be 13.4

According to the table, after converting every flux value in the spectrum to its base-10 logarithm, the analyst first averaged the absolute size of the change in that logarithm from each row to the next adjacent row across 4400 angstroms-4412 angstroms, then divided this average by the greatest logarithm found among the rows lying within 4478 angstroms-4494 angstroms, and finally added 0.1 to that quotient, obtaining 0.104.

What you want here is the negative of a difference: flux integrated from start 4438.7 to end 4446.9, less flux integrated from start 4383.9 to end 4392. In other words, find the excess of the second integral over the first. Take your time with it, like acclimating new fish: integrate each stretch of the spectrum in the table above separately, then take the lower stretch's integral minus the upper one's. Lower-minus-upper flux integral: -14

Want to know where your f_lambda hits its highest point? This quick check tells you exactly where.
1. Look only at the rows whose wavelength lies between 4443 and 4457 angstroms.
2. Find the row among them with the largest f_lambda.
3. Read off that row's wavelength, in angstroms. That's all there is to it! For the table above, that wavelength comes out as 4452.02 angstroms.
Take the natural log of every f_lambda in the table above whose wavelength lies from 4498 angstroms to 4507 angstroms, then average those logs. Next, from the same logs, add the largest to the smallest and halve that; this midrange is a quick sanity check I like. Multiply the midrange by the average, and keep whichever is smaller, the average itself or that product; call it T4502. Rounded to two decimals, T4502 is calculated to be 2.68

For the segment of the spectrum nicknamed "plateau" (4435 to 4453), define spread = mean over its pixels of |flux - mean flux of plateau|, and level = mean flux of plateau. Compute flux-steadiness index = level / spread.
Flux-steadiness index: 101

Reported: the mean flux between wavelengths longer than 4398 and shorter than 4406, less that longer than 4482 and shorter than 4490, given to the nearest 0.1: -1.9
